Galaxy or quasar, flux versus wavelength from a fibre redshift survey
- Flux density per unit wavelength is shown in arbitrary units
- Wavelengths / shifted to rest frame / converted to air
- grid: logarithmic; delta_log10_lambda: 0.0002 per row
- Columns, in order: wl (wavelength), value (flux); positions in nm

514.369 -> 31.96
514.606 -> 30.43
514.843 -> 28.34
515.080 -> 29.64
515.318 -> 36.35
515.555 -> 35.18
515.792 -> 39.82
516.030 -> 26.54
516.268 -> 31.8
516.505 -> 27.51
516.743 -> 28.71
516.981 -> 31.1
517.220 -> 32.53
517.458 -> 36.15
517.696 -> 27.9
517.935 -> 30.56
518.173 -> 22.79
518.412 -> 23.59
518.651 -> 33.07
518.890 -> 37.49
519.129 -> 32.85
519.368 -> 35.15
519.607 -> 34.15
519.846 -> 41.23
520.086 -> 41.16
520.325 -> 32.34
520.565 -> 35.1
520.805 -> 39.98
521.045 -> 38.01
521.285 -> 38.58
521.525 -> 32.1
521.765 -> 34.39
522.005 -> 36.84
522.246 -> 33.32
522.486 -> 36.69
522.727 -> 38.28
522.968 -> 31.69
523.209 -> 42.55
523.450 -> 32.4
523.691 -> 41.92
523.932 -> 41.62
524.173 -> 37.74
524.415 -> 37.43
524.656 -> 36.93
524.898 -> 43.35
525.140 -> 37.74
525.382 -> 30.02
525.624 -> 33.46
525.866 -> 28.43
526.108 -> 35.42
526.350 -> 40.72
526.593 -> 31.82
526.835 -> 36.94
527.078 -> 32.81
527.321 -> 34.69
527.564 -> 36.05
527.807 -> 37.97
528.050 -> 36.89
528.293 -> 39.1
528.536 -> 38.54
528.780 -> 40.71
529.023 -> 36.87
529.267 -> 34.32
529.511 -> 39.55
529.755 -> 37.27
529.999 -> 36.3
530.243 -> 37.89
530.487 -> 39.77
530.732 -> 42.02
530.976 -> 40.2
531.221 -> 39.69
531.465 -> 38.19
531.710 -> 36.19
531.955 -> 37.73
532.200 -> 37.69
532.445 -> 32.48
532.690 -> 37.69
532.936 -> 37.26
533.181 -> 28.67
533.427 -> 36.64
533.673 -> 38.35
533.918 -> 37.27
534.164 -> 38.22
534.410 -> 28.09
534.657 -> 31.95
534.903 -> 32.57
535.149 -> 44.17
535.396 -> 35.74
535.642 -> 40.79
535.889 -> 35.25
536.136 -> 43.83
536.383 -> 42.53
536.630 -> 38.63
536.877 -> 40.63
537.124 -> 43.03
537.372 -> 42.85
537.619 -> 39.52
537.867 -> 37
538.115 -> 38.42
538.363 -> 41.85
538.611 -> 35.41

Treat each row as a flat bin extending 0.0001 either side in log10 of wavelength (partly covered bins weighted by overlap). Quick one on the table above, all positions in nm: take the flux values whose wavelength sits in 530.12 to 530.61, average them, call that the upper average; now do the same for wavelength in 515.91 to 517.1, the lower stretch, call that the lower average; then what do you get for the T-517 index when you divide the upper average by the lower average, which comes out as 1.33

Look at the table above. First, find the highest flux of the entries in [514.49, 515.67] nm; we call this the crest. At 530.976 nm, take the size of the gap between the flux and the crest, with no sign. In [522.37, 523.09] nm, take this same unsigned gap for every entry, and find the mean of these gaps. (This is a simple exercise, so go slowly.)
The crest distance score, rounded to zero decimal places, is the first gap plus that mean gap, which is 6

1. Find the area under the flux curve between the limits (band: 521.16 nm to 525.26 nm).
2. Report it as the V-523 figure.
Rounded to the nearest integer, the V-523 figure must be 153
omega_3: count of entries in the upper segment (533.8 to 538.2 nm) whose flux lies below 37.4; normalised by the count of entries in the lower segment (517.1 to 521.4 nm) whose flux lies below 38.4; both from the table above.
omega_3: 0.500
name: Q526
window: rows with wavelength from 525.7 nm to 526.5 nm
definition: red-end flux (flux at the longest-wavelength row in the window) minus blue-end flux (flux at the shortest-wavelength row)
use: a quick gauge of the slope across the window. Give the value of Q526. 12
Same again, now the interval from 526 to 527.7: 1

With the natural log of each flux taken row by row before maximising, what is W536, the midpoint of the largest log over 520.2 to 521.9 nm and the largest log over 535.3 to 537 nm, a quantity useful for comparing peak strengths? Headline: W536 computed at 3.73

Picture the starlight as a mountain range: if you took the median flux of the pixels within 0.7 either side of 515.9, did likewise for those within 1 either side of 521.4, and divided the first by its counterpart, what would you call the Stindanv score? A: 0.93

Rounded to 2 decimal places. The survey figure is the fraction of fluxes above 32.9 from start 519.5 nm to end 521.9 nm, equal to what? 0.80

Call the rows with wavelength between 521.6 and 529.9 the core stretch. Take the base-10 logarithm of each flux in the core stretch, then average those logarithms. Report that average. 1.56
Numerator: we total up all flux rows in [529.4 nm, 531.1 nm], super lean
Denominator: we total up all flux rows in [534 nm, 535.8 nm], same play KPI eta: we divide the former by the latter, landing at 1.09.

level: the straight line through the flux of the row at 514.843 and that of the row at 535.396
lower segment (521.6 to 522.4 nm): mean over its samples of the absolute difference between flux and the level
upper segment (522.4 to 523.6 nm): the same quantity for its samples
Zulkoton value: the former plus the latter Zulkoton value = 9.0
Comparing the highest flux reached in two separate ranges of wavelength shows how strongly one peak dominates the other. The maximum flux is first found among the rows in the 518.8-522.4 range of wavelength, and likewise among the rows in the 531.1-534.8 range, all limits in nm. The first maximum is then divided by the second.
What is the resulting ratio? 1.04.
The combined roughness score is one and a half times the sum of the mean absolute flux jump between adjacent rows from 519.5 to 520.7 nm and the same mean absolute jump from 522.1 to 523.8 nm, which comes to 17.5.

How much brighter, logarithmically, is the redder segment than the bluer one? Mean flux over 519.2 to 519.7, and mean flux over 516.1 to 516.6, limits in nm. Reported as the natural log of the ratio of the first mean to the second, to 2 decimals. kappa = 0.16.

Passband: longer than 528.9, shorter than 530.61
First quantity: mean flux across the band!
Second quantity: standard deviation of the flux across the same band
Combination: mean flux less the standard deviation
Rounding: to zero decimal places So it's 36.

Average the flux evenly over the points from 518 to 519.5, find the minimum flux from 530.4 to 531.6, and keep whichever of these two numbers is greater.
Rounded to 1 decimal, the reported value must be 38.2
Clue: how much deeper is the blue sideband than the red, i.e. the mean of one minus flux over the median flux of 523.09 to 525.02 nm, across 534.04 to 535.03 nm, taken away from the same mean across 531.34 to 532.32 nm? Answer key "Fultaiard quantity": -0.12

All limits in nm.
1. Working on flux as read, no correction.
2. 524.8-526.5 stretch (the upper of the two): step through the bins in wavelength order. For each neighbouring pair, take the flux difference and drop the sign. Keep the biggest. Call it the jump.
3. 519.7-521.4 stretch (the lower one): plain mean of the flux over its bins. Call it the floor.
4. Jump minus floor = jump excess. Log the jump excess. -30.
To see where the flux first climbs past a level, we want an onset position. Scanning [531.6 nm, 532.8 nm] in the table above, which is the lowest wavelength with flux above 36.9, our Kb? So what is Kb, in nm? 531.955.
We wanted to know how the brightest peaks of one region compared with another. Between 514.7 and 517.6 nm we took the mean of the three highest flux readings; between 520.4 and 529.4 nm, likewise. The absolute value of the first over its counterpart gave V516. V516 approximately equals 0.88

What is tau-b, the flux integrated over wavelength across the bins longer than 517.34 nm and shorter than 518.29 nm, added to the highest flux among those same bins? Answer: 64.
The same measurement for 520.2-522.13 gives 109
